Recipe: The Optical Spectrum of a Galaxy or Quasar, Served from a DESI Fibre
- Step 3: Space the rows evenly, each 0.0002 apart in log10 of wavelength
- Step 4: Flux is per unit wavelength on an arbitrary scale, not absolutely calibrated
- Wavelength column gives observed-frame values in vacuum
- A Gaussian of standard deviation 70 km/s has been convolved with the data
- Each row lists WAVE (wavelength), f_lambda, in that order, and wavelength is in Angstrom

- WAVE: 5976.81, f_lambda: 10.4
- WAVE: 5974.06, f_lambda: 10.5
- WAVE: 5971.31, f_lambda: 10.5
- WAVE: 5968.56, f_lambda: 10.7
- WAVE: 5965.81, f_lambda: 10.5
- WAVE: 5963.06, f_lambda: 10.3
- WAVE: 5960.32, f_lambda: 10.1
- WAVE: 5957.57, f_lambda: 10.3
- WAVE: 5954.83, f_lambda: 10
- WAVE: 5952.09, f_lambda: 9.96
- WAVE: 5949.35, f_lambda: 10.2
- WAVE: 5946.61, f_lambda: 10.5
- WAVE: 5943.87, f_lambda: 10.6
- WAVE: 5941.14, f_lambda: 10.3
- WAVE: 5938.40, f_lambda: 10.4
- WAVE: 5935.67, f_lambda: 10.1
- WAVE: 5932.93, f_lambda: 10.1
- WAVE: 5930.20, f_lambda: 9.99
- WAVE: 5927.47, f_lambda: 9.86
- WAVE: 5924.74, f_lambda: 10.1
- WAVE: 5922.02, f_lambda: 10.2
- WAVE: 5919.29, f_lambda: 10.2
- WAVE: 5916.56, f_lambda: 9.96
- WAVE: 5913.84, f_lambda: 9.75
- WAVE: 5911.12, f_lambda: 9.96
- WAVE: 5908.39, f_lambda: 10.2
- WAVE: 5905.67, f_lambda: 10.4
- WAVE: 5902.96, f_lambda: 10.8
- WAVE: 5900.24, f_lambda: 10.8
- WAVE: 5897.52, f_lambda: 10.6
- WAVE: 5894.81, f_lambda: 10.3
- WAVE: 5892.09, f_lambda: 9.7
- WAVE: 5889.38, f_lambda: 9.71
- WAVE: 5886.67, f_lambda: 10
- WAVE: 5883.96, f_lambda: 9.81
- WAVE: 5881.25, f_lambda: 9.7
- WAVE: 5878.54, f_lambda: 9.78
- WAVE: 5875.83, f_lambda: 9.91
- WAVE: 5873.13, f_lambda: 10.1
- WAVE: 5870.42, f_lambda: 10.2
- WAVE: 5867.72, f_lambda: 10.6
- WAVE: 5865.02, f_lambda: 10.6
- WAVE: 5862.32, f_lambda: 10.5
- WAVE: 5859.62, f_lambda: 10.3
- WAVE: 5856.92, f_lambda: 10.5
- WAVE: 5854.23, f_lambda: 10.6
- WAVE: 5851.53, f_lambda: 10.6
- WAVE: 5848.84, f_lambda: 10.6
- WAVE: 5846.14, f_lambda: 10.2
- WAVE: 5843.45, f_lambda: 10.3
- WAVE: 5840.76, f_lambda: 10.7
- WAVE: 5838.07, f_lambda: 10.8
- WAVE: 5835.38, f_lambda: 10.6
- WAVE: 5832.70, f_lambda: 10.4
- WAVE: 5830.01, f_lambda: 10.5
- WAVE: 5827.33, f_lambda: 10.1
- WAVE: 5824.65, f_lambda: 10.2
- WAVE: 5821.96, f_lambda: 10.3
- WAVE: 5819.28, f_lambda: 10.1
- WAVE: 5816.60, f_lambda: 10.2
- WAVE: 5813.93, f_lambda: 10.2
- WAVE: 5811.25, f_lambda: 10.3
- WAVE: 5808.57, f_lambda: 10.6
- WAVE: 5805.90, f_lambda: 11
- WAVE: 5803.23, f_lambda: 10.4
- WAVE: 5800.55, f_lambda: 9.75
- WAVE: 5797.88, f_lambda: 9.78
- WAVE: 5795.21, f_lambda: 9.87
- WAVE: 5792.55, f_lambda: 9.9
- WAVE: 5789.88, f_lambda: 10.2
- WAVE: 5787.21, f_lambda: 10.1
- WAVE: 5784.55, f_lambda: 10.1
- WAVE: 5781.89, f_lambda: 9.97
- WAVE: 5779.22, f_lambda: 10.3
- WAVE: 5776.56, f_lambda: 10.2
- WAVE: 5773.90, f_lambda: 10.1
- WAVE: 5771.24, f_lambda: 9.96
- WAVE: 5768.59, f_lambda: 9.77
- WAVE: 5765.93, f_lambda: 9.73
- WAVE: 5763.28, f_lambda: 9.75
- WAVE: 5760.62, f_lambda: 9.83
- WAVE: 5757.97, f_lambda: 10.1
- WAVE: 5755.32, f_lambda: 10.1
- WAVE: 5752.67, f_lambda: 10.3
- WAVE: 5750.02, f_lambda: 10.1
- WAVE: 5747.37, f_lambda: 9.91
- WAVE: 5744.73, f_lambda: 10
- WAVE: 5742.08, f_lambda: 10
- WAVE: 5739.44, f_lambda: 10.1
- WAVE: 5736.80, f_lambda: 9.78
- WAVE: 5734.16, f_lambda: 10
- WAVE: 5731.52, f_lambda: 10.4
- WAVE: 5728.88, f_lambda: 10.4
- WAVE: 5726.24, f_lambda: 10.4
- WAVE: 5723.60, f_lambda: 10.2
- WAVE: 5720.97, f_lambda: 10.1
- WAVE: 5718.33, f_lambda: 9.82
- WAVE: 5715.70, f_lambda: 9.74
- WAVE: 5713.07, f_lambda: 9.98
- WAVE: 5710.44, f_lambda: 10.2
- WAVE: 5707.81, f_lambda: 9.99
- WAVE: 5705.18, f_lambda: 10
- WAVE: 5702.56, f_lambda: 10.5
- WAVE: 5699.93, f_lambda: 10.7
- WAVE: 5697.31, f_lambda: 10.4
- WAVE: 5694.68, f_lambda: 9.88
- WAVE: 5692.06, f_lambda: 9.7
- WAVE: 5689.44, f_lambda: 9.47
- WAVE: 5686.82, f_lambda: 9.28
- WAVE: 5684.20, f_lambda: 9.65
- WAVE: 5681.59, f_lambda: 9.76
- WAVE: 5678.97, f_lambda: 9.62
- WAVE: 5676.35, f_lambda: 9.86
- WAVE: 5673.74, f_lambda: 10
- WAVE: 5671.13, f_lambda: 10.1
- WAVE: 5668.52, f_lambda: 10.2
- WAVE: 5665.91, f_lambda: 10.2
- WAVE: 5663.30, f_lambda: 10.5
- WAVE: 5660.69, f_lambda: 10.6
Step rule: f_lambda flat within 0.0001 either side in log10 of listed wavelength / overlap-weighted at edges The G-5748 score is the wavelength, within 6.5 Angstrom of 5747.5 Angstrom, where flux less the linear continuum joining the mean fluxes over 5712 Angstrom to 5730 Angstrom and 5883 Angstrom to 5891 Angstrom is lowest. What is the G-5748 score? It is 5747.37 Angstrom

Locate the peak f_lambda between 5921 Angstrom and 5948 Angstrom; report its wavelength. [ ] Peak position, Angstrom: 5943.87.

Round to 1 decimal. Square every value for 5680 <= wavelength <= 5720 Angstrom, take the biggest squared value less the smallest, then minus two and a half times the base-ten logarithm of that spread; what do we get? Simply -3.6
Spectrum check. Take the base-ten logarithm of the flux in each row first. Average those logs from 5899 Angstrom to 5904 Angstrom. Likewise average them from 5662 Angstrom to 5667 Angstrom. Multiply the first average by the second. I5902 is 1.05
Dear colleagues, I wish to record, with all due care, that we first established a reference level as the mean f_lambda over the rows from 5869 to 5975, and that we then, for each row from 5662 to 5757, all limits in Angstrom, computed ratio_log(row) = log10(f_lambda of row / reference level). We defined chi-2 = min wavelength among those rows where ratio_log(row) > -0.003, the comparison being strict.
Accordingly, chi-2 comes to 5663.30 Angstrom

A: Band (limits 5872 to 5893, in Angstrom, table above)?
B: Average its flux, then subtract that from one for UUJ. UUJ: -8.84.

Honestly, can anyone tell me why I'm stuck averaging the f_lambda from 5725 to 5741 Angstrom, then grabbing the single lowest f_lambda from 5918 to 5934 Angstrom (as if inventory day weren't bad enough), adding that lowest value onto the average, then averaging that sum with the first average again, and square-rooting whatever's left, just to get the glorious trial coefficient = 3.89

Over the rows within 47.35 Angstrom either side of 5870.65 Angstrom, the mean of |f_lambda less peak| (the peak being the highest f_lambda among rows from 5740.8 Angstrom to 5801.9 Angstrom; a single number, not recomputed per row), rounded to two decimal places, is 0.29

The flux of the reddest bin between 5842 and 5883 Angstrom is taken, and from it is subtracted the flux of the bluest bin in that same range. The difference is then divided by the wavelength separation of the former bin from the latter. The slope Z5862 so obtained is -0.016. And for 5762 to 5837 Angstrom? 0.012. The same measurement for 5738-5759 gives 0.000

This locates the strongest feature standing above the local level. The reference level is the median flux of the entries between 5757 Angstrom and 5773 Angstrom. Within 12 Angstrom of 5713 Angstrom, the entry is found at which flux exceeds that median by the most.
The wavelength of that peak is 5702.56 Angstrom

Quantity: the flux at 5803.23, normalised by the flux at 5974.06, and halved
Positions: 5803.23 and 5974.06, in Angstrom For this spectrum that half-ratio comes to 0.495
